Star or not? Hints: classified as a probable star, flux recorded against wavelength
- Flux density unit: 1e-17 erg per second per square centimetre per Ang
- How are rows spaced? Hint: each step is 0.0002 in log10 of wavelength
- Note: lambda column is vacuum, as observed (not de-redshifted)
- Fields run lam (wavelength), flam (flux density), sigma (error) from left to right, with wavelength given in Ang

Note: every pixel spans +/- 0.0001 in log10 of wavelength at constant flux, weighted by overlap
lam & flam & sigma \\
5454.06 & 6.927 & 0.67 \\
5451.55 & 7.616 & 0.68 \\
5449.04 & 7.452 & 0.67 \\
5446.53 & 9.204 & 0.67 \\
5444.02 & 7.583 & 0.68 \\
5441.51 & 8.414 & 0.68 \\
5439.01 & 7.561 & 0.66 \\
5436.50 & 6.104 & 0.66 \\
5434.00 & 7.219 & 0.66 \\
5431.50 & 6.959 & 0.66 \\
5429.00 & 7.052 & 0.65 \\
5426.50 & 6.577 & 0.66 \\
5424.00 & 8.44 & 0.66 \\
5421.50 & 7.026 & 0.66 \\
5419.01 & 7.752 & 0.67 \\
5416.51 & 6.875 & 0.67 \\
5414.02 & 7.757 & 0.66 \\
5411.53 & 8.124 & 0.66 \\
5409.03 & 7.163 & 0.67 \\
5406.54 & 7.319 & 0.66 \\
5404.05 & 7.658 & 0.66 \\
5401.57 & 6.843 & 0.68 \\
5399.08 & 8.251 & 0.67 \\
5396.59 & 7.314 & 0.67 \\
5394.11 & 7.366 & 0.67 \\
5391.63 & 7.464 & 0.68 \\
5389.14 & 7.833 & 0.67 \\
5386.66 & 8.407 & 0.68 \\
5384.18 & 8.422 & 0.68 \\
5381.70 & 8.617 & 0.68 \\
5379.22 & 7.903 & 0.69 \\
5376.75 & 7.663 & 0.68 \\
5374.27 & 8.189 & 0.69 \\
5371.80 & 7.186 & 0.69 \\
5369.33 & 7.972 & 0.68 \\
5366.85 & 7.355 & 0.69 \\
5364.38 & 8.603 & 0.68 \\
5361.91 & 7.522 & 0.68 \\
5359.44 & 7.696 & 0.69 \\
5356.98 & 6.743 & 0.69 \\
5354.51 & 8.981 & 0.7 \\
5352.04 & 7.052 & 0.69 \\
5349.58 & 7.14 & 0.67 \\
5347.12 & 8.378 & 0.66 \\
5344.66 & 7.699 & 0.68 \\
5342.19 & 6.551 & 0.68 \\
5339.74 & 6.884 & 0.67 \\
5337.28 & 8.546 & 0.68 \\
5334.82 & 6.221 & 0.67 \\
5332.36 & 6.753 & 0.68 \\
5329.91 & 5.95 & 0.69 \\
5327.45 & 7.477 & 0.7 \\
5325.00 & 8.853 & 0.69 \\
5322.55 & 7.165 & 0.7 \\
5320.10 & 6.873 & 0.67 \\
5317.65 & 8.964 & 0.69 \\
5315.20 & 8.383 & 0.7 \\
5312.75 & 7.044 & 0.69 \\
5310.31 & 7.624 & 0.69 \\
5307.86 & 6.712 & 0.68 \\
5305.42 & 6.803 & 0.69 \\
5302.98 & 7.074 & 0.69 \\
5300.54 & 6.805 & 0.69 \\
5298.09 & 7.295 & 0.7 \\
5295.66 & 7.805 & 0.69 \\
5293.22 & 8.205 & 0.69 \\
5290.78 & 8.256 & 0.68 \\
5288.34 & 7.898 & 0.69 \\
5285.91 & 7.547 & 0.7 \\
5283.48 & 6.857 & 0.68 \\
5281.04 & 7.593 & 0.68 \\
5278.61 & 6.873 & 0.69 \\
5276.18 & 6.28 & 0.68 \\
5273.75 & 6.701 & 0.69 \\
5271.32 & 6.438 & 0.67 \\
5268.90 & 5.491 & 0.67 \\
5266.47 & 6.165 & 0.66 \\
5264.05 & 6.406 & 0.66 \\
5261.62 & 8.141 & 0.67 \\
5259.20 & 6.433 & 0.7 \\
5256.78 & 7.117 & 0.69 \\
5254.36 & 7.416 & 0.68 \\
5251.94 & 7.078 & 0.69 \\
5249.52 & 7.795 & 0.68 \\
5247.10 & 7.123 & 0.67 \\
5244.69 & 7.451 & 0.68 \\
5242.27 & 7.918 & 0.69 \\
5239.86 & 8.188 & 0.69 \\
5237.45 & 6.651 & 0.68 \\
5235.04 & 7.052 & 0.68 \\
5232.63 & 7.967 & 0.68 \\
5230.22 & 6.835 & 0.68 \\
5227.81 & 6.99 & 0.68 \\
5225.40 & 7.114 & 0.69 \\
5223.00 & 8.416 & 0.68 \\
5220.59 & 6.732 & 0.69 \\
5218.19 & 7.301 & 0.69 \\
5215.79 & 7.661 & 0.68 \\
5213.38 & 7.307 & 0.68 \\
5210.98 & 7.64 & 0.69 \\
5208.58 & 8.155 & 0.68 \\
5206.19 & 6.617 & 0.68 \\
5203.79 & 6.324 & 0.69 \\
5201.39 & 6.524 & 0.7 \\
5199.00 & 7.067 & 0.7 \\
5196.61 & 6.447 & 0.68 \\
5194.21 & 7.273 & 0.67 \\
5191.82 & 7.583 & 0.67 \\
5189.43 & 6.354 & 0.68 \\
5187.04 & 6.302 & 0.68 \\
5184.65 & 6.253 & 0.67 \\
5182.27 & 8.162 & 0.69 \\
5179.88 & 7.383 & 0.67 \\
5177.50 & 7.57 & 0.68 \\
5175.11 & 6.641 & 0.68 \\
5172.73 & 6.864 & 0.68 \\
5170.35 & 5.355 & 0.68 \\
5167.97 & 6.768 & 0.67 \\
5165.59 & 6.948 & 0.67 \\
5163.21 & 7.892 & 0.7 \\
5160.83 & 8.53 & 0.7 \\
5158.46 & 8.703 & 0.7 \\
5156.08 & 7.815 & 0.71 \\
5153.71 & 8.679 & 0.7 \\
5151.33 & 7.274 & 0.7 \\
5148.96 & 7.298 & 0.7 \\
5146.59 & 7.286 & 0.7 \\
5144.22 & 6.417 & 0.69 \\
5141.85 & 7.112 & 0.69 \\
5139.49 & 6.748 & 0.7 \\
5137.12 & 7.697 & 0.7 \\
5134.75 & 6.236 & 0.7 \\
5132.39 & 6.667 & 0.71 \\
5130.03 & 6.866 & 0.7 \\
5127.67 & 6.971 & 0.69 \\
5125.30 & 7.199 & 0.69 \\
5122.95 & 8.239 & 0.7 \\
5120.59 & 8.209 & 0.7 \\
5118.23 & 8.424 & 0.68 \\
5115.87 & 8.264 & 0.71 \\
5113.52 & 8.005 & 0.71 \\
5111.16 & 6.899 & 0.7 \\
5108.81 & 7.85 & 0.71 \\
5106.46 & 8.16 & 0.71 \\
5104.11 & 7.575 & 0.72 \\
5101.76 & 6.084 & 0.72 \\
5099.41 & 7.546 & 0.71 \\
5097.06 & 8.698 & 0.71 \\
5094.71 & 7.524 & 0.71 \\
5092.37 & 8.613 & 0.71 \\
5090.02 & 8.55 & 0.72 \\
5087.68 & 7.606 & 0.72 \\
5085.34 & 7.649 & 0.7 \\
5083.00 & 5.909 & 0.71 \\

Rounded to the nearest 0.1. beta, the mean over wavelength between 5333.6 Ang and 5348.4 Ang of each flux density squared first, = 55.3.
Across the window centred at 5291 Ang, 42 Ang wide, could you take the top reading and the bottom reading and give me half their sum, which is 7.3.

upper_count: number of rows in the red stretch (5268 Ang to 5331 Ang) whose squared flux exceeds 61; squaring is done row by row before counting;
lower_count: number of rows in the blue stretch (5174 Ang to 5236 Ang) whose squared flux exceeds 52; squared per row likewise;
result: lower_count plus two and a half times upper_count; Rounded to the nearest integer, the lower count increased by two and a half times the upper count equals 27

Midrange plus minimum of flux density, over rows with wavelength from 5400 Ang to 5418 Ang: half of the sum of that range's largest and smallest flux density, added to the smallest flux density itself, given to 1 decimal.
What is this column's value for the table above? 14.3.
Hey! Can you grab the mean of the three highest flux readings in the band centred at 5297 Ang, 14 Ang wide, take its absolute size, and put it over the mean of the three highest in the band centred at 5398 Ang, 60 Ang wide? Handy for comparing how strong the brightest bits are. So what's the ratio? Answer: 0.95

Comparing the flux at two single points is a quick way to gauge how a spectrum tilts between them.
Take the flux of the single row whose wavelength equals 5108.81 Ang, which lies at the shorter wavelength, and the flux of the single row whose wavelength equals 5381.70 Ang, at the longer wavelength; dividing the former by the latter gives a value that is 0.91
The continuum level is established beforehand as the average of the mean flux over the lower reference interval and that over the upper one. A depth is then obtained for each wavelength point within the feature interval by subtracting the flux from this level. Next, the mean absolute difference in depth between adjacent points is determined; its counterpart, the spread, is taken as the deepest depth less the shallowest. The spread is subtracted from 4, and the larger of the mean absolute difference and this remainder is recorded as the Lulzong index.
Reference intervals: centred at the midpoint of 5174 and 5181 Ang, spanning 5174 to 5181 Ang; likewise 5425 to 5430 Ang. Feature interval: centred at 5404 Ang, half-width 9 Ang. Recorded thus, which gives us 2.59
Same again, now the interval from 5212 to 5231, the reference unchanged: 2.32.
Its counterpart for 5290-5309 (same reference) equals 2.46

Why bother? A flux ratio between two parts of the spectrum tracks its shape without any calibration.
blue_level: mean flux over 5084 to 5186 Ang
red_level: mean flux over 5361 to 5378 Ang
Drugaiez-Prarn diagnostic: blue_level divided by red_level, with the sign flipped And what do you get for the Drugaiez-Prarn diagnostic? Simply -0.96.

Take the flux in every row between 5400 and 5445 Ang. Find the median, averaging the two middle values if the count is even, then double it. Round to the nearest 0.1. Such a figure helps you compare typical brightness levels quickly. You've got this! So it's 14.5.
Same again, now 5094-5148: 15.0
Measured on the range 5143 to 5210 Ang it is 14.3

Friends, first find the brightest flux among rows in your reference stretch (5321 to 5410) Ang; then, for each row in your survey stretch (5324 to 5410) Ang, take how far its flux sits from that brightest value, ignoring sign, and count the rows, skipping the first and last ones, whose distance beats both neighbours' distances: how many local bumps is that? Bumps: 11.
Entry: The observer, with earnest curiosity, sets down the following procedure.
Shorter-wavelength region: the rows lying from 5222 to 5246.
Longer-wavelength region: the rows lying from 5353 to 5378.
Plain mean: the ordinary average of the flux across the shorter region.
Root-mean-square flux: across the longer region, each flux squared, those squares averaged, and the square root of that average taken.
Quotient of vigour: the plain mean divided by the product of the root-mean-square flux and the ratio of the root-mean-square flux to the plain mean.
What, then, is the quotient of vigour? 0.91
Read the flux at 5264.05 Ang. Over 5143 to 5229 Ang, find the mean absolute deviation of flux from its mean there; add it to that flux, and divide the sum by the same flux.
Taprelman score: 1.09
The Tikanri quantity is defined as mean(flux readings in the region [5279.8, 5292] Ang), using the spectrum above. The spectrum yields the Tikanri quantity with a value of 7.6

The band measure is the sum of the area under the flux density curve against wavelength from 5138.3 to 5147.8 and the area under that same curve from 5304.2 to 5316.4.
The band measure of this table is 155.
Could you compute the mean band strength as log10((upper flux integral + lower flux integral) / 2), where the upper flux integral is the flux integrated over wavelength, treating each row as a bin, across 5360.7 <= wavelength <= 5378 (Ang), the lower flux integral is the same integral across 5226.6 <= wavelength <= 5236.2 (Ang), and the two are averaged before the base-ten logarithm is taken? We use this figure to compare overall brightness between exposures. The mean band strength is 2.01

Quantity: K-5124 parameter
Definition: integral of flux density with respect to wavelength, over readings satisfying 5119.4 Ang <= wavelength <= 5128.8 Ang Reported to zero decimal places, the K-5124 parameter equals 72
